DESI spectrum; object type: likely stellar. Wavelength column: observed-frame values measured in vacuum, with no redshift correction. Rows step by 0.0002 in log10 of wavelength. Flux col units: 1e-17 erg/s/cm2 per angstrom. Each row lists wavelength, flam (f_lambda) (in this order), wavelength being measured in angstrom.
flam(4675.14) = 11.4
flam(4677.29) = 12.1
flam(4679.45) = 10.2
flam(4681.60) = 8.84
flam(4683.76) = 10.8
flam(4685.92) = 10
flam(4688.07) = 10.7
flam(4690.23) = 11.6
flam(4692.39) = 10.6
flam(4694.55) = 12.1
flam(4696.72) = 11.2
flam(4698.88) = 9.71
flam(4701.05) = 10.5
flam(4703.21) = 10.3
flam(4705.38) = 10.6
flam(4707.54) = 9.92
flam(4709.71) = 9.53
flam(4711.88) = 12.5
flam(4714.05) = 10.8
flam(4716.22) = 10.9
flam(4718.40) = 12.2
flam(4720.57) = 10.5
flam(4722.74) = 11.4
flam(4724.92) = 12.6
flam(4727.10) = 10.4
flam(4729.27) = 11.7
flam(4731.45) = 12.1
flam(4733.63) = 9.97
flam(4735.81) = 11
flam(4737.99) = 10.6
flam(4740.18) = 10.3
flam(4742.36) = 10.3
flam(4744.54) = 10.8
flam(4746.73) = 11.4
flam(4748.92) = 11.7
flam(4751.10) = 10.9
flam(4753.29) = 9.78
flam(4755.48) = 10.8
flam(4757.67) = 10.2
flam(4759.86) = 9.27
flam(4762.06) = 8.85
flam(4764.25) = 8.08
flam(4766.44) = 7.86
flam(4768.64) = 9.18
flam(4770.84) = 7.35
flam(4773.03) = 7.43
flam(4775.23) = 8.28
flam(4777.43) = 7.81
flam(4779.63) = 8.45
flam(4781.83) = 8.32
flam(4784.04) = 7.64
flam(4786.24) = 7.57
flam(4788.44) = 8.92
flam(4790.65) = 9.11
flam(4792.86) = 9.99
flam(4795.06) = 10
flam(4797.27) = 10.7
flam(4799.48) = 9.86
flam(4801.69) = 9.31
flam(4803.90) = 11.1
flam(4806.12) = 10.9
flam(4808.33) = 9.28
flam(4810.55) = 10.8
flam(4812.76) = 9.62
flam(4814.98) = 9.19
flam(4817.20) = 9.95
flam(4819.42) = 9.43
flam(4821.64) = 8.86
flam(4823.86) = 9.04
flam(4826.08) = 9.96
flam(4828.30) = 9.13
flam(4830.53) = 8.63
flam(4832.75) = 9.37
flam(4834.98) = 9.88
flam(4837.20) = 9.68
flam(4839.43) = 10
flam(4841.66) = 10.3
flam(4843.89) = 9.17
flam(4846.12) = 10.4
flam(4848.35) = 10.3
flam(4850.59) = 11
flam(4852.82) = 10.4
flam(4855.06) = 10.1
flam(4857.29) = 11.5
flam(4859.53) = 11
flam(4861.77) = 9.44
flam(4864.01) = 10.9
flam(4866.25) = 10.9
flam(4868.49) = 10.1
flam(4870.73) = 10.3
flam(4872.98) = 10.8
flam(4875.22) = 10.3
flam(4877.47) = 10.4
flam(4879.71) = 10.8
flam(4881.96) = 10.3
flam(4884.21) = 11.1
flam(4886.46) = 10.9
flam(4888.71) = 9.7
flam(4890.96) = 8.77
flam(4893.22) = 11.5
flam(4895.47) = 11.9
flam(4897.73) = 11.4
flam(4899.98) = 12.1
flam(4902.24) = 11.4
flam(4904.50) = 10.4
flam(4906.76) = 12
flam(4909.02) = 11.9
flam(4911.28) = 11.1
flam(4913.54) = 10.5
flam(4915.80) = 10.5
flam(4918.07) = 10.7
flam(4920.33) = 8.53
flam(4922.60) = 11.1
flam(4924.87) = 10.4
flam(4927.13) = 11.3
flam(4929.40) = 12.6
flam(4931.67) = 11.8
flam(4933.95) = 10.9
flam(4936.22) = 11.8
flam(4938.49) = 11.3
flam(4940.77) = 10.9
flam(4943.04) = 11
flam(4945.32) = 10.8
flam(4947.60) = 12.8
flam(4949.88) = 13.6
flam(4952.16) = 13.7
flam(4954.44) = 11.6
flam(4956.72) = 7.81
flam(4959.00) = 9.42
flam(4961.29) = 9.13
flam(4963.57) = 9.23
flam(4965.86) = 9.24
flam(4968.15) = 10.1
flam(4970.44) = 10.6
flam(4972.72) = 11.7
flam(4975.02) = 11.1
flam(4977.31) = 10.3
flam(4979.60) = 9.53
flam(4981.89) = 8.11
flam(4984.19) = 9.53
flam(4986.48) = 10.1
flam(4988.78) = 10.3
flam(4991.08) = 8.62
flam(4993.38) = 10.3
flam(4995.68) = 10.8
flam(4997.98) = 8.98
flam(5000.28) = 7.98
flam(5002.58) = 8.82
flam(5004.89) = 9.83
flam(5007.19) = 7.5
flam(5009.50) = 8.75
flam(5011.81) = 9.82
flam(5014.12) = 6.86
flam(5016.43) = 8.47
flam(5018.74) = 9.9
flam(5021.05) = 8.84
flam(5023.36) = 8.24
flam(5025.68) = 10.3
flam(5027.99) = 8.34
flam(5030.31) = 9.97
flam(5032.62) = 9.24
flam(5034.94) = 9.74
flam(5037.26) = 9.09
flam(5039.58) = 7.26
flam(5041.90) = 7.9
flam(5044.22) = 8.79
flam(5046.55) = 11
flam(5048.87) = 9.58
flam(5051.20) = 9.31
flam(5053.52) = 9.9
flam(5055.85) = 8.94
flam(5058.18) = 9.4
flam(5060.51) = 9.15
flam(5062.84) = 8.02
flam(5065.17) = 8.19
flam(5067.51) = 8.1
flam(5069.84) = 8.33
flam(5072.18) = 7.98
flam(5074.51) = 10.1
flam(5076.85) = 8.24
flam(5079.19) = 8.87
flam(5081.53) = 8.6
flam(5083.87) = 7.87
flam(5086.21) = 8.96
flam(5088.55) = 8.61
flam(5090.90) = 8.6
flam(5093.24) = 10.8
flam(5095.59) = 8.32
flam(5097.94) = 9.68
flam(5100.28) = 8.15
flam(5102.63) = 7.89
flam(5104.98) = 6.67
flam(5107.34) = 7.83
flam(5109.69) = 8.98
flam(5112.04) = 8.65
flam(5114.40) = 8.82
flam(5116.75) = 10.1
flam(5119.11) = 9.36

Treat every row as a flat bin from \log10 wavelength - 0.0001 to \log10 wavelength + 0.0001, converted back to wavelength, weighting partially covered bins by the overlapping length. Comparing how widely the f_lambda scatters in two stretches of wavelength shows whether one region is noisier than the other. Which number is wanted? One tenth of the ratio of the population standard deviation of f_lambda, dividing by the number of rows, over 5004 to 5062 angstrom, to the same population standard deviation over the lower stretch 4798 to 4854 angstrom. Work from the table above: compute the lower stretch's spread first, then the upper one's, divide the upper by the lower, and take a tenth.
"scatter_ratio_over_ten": 0.142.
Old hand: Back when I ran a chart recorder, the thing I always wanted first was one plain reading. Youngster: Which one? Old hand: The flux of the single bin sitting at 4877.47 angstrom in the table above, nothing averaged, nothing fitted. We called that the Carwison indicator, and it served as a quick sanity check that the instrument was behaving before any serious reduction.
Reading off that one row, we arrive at 10.4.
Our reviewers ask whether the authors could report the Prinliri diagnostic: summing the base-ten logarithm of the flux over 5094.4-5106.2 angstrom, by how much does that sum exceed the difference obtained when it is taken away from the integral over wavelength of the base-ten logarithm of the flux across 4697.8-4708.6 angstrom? -1.8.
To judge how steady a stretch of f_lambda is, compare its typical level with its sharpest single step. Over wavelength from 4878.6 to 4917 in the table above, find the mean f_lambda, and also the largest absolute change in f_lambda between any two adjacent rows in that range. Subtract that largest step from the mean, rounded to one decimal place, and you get 8.2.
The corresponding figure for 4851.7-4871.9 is 9.0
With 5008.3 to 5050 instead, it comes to 6.0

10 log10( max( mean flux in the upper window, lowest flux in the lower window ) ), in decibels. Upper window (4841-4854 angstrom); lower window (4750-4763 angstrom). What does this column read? 10.1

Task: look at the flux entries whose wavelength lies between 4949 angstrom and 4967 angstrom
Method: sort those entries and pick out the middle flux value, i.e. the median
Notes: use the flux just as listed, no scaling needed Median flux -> 9.3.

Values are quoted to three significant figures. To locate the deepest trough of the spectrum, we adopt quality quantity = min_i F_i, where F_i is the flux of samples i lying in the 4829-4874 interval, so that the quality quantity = 8.63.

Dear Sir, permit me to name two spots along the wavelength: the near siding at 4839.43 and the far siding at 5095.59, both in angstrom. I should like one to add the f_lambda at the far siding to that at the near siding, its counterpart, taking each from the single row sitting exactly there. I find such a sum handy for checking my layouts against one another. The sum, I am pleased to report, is 18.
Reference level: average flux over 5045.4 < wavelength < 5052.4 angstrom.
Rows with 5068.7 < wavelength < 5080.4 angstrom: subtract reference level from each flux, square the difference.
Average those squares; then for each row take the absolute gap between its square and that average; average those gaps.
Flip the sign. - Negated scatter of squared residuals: -1.2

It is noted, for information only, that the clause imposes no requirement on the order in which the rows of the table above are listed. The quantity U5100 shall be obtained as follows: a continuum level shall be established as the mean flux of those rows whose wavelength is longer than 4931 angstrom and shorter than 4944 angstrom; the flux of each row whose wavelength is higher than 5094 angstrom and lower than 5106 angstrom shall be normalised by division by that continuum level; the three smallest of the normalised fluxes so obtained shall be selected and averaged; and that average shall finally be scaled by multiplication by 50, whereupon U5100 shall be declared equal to 34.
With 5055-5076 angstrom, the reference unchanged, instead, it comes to 36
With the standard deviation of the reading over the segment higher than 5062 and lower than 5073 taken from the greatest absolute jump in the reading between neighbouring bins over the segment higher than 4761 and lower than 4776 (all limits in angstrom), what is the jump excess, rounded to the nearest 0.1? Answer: 1.7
